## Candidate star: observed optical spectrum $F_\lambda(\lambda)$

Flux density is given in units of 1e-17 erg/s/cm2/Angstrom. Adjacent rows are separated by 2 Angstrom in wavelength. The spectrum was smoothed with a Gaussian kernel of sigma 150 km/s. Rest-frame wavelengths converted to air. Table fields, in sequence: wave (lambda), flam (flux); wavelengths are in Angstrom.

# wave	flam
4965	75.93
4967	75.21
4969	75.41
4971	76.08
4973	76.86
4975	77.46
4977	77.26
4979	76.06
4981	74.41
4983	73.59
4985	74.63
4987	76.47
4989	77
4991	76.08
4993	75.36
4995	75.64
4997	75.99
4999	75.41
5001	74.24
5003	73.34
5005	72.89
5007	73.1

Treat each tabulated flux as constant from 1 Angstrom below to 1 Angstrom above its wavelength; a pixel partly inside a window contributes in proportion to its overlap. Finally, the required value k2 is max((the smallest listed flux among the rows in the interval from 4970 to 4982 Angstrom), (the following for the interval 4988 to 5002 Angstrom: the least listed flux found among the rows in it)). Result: 74.4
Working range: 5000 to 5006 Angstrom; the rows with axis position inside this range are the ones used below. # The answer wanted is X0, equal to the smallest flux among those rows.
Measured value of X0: 72.89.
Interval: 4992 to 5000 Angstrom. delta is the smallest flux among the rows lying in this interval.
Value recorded 75.36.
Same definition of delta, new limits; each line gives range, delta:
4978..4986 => 73.59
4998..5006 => 72.89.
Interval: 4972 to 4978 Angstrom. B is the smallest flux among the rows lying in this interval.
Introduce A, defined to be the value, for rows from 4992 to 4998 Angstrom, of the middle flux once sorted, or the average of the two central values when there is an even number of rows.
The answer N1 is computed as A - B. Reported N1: -1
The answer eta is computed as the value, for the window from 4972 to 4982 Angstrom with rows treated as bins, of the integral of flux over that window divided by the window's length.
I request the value 76.4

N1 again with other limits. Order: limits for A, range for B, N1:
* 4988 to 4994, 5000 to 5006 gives 3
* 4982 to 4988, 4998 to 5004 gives 1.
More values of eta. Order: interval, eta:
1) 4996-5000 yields 75.7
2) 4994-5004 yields 74.9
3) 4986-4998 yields 76.1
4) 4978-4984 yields 74.7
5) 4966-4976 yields 76.2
